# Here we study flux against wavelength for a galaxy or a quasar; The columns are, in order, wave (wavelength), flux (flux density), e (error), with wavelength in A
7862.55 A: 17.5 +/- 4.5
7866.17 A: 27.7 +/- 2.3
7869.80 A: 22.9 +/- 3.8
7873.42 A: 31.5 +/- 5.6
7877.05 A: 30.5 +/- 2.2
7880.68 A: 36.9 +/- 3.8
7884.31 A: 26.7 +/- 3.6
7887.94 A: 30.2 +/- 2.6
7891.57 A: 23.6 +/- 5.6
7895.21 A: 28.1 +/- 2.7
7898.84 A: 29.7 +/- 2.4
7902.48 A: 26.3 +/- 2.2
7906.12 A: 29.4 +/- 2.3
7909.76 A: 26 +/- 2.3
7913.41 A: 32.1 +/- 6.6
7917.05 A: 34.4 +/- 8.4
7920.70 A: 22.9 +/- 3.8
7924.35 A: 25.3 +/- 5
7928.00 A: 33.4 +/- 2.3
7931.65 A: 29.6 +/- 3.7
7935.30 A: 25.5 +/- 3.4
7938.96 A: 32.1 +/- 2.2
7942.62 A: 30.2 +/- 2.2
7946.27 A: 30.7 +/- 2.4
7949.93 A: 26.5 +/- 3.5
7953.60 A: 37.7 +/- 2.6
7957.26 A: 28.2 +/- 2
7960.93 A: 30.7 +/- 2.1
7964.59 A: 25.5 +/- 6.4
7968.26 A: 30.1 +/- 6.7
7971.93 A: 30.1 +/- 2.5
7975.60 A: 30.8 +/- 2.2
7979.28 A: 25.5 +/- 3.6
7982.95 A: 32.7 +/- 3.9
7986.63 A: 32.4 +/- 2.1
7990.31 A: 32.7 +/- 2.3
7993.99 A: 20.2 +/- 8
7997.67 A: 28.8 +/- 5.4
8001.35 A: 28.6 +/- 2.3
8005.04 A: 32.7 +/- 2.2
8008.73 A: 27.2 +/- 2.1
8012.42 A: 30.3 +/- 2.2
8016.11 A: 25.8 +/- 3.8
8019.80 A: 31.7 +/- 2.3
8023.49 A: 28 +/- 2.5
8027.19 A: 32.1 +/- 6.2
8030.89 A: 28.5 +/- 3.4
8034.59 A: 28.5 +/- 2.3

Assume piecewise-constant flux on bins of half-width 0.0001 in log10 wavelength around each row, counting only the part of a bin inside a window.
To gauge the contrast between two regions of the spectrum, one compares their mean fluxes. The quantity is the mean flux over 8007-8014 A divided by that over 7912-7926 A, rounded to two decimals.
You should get 1.00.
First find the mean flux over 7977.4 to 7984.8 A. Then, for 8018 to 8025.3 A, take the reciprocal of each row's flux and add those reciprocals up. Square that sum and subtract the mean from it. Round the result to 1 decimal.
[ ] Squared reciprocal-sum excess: -29.1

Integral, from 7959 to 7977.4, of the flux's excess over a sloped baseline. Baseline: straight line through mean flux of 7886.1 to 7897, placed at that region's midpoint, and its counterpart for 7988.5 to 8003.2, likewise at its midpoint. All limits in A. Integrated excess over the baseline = 36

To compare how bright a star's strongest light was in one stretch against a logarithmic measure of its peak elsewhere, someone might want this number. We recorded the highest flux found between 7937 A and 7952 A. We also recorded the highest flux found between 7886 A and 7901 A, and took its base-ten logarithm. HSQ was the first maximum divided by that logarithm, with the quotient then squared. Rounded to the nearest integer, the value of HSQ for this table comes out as 470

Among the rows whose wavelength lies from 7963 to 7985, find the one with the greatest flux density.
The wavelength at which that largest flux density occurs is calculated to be 7982.95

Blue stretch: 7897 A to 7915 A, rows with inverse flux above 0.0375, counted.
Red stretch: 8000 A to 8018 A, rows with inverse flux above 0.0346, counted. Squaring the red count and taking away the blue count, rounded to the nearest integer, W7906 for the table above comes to 7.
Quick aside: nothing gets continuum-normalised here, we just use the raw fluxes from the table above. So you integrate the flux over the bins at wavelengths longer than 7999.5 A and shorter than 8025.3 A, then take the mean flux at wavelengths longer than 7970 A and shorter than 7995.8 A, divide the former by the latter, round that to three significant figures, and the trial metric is 25.8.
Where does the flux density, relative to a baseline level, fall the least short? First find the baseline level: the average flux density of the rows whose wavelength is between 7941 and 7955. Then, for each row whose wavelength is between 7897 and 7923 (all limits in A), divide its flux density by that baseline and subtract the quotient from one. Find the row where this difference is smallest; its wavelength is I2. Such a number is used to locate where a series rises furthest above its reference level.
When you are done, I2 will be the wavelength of 7917.05 A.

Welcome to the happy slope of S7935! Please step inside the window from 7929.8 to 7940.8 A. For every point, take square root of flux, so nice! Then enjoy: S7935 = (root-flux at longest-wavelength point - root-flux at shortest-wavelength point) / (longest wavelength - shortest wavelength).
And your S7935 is 0.031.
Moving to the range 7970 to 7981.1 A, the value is -0.059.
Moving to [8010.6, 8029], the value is 0.011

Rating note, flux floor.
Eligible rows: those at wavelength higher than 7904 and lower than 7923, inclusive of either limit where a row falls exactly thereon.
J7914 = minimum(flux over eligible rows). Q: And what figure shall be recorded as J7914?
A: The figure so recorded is 22.9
